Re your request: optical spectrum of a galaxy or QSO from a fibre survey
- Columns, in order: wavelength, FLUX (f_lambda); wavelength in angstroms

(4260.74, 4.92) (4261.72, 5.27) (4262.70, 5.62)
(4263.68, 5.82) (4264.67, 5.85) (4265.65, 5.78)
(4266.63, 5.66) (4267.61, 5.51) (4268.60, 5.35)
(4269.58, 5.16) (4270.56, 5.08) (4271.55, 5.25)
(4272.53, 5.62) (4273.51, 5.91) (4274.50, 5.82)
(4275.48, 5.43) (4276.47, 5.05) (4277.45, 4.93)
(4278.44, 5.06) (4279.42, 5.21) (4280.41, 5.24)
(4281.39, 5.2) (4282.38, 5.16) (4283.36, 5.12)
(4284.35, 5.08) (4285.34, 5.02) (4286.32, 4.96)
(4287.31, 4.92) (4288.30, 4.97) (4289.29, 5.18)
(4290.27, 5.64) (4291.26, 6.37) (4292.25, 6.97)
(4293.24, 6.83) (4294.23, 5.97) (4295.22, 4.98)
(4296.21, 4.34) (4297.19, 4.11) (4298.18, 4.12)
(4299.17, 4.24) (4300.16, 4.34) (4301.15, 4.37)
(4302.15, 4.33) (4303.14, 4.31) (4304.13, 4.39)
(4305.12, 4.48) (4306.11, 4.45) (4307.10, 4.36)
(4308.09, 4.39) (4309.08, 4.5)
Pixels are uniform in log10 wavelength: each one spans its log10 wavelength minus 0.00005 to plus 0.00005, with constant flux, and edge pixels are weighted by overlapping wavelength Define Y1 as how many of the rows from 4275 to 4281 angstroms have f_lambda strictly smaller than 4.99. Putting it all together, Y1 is 1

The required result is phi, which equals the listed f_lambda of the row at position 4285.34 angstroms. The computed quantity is 5.02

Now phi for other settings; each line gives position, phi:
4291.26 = 6.37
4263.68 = 5.82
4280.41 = 5.24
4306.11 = 4.45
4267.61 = 5.51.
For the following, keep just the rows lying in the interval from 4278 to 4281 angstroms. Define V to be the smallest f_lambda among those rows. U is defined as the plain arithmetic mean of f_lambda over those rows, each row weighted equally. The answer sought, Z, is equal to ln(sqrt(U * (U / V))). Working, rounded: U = 5.2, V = 5.06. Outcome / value 0.83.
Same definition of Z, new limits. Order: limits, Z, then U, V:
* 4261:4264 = 0.89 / 5.6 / 5.27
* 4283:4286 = 0.82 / 5.1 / 5.02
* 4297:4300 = 0.72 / 4.2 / 4.11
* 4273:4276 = 0.90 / 5.7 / 5.43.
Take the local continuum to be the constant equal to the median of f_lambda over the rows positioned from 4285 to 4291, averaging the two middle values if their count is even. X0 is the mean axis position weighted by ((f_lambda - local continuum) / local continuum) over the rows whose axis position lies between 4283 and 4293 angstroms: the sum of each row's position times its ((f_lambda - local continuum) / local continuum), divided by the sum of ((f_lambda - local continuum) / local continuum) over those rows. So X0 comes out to 4291.2 angstroms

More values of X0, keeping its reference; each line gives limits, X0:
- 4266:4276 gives 4271.5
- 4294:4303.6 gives 4300.6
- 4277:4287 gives 4281.4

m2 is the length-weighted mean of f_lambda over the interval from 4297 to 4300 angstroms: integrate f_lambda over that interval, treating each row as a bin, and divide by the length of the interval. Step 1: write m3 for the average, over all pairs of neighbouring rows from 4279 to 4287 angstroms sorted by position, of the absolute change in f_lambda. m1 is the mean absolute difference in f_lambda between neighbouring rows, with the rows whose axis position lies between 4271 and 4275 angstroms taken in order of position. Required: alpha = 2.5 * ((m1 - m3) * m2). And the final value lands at 2.2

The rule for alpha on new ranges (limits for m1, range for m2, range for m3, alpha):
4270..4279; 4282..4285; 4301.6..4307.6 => 2.3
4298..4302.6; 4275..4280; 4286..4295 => -4.0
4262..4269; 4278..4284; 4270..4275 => -1.4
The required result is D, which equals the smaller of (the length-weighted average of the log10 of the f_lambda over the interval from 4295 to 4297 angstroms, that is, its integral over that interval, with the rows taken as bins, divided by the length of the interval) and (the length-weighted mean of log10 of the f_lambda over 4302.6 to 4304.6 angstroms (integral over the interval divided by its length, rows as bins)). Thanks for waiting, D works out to 0.639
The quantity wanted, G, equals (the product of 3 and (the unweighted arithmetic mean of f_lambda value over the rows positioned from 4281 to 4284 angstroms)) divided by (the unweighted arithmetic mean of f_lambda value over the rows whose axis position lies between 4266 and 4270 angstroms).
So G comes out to 2.86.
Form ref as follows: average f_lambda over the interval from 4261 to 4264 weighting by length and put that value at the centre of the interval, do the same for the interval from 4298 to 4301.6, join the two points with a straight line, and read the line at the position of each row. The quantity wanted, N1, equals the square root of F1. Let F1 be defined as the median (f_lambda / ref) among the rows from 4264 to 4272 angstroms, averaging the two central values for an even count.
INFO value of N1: 1.009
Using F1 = 1.02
